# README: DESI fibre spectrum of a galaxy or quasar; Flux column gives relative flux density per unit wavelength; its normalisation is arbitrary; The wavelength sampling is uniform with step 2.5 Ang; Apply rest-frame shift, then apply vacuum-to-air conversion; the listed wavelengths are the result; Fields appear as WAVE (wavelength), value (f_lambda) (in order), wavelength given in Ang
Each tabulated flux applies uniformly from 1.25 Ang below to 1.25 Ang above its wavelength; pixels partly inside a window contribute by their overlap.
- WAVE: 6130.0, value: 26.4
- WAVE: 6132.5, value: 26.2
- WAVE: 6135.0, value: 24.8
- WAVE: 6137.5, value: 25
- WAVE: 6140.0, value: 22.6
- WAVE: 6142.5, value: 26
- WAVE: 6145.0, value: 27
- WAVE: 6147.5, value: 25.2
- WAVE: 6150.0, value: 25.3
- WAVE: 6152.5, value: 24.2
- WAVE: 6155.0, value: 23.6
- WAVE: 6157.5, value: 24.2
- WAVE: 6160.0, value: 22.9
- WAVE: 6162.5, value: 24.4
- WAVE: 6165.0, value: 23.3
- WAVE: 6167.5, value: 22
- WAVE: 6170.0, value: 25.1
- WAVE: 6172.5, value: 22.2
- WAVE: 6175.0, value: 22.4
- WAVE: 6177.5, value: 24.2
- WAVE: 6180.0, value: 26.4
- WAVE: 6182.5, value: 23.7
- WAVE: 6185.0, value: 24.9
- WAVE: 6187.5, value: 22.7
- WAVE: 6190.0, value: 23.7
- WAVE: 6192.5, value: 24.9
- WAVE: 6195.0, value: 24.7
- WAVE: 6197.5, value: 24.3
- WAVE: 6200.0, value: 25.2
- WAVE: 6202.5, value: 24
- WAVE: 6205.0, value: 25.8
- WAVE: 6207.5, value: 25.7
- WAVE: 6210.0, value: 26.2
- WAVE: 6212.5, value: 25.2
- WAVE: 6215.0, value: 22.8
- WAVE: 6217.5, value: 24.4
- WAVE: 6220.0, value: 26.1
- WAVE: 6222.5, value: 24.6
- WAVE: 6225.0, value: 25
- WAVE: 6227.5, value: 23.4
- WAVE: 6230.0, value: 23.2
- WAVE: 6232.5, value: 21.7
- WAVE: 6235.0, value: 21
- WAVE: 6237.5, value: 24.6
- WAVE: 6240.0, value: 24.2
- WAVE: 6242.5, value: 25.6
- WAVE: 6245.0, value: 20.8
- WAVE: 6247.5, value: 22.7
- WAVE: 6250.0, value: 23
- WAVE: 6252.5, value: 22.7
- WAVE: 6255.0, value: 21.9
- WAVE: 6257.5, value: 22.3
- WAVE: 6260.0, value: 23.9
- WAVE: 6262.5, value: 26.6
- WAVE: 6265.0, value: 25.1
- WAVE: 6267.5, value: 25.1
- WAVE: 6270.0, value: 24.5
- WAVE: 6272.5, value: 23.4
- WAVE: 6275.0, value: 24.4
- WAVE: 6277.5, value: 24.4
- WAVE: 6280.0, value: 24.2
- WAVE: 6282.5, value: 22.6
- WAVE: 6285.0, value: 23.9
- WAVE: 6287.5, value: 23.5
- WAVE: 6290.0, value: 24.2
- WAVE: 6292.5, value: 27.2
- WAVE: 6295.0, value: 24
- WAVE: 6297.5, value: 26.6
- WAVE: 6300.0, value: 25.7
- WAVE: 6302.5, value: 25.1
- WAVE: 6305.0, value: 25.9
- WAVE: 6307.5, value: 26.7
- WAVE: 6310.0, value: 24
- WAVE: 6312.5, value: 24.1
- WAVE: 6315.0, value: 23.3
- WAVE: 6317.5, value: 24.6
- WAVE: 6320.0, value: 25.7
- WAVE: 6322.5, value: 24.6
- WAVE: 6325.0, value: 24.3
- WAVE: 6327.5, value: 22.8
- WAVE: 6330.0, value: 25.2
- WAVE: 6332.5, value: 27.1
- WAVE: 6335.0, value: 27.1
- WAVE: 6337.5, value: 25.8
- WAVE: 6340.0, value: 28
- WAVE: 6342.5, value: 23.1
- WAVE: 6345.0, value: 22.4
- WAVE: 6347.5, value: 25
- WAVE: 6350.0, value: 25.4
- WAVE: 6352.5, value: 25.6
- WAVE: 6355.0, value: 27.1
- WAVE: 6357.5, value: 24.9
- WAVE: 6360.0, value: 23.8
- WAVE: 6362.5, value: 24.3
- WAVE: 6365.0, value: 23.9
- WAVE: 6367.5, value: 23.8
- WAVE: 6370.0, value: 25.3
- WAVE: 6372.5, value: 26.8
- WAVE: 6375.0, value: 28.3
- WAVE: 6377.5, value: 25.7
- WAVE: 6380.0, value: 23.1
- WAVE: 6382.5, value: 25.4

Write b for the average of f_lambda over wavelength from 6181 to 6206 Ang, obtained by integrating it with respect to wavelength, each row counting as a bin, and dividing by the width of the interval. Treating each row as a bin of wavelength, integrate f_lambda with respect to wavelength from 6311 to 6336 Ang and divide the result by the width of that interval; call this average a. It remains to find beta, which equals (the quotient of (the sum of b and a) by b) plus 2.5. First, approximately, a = 24.8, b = 24.4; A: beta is 4.52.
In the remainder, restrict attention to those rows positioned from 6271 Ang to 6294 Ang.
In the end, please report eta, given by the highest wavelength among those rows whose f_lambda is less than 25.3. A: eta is 6290.0 Ang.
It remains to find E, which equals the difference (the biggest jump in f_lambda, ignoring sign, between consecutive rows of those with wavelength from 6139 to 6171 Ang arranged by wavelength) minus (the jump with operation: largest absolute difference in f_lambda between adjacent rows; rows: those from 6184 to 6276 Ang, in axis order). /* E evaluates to -1.4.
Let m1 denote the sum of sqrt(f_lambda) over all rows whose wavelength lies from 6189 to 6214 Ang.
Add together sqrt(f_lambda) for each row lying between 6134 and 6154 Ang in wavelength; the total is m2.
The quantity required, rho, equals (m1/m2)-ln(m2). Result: -2.4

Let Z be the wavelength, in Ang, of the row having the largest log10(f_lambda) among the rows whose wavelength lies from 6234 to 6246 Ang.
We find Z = 6242.5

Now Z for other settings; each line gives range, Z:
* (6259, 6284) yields 6262.5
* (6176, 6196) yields 6180.0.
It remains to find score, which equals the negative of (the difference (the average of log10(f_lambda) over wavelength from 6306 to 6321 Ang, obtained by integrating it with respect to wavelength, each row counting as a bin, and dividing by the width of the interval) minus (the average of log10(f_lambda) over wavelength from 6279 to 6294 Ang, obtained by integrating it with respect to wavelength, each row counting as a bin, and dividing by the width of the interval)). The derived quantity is -0.009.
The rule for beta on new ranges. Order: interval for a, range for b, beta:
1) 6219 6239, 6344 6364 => 4.45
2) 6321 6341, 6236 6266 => 4.58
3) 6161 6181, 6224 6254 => 4.52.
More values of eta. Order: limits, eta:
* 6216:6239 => 6237.5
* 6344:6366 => 6365.0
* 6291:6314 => 6312.5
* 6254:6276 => 6275.0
